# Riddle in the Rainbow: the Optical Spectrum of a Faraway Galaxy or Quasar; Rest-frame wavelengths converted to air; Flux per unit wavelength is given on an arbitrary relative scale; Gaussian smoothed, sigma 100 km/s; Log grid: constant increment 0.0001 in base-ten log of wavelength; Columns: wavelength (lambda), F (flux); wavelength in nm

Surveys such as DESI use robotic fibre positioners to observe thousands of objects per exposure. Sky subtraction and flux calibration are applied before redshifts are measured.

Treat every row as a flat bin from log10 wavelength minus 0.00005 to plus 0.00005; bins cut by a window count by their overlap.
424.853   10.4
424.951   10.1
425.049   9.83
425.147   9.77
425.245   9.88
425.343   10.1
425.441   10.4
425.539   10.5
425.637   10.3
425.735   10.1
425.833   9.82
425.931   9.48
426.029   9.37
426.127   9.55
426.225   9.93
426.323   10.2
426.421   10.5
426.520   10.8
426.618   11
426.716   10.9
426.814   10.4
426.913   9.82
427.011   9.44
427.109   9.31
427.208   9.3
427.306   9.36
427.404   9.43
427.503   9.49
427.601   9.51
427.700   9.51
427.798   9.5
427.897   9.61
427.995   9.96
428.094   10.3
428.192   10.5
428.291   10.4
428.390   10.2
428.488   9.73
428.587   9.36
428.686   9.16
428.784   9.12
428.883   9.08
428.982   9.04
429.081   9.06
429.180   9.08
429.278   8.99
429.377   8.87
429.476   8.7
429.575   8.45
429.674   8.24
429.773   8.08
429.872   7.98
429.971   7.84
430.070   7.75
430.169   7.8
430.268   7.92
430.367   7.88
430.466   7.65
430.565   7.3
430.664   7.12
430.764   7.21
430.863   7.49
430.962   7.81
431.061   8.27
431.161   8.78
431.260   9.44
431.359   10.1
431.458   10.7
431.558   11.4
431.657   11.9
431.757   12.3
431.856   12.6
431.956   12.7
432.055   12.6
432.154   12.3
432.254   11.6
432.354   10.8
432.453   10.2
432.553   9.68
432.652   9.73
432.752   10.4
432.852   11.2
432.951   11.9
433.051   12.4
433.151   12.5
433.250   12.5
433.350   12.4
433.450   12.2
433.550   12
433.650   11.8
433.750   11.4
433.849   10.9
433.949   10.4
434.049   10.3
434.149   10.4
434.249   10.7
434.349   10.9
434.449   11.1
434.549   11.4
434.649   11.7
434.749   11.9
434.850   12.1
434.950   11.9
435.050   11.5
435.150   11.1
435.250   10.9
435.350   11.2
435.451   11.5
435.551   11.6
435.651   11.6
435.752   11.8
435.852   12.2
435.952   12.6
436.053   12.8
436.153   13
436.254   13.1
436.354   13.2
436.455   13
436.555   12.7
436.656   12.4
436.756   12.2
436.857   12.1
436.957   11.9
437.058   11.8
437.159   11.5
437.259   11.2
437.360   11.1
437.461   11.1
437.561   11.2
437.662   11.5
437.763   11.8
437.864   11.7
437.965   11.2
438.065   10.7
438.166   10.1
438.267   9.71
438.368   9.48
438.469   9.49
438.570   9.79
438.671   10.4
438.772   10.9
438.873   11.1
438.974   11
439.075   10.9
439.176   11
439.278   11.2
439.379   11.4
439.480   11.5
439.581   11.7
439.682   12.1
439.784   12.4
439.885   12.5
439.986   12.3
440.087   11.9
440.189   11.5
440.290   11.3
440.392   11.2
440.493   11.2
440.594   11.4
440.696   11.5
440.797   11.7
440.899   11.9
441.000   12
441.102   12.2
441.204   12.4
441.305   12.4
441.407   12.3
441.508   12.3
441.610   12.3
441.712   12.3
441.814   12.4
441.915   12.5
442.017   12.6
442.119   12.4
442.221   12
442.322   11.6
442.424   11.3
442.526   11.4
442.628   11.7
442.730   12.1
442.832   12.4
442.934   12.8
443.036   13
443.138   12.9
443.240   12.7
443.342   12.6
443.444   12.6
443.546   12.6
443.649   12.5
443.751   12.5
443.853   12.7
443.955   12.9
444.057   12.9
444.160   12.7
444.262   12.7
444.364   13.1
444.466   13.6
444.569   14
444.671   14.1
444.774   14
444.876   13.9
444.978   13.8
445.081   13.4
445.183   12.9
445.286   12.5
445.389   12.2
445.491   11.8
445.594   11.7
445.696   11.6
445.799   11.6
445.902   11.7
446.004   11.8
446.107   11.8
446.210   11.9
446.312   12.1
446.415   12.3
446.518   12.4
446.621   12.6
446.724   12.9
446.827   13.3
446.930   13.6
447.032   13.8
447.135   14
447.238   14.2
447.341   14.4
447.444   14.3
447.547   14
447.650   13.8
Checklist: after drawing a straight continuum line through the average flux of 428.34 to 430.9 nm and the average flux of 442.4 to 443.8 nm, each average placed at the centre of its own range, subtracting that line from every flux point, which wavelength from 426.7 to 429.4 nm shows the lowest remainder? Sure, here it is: 429.377 nm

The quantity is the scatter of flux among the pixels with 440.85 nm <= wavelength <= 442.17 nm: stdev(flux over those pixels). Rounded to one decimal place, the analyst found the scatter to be 0.2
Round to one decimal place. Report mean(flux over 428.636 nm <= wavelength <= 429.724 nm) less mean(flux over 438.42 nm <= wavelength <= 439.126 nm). -1.6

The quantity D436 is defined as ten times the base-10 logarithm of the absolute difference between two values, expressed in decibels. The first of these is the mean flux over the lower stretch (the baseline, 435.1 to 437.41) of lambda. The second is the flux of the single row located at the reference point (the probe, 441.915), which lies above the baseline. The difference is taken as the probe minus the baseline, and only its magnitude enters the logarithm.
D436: -3.2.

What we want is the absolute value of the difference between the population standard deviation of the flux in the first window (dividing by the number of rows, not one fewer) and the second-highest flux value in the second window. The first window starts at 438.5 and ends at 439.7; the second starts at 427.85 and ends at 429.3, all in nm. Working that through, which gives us 9.8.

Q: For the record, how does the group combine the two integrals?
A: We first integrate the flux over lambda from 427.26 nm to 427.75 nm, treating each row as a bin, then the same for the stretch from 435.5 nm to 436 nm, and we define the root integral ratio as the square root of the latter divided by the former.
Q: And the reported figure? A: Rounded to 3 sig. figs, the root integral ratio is 1.14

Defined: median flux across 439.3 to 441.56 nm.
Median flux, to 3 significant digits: 11.9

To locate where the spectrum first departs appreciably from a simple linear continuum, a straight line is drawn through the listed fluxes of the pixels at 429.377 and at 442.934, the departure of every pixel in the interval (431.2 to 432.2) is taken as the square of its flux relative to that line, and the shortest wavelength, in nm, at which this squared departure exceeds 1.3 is 431.458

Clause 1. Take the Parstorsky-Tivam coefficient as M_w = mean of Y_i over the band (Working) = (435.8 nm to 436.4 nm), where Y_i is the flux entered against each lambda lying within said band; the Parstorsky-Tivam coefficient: 12.8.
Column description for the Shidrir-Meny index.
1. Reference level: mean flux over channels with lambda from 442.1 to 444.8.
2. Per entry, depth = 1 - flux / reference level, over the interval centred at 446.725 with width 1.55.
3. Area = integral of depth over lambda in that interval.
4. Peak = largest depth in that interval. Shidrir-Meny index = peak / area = -1.5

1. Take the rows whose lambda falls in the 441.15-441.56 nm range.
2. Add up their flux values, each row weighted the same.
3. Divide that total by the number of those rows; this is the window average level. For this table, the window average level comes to 12.35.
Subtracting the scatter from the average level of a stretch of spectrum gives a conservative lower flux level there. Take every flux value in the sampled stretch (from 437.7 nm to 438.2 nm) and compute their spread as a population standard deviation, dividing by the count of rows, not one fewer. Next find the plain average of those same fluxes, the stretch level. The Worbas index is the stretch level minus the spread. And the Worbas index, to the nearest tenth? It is 10.5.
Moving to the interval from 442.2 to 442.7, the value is 11.4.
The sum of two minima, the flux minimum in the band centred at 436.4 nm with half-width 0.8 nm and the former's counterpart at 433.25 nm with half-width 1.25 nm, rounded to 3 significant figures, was 21.2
